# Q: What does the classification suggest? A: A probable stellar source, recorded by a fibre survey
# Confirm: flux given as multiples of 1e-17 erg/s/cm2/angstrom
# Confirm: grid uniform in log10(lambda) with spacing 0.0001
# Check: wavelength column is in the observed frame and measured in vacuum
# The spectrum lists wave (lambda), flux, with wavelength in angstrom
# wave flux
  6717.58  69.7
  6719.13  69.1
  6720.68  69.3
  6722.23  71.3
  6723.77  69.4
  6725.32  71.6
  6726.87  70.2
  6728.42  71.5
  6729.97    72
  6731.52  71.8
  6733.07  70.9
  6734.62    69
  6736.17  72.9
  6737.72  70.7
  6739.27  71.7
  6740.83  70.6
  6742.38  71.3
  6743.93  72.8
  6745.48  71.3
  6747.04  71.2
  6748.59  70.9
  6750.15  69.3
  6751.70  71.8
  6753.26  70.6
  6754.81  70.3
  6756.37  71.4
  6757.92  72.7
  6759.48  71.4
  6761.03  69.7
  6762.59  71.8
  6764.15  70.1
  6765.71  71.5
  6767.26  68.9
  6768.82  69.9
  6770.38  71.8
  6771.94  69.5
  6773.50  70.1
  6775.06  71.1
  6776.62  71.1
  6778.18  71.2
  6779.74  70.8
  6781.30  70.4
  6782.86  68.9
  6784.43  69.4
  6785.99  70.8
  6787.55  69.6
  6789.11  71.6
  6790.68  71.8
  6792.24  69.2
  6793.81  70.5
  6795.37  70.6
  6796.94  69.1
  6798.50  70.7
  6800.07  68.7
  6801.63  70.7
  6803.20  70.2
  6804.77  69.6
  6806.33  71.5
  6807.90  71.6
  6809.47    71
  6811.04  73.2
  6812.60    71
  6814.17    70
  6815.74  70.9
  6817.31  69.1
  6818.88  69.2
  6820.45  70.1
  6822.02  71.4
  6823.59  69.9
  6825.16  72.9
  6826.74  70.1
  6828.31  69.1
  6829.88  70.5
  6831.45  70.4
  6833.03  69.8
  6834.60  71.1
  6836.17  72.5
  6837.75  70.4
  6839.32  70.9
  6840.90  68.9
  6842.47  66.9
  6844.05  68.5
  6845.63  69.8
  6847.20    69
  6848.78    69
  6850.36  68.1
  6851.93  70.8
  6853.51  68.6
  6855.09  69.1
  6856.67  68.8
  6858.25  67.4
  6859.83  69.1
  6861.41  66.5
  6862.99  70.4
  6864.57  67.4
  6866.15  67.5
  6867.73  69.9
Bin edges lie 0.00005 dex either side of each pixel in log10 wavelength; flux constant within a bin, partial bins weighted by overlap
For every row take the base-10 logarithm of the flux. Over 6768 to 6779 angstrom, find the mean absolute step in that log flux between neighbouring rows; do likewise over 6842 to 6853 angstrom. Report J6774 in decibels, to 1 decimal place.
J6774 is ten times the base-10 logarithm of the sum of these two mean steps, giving -18.6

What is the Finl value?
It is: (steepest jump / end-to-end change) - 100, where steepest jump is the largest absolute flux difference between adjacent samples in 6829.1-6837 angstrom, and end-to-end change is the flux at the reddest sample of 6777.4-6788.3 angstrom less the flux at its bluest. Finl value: -100.9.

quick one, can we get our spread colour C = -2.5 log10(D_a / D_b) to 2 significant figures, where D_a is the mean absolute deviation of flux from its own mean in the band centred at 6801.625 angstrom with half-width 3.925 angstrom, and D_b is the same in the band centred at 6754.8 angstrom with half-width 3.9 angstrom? 0.10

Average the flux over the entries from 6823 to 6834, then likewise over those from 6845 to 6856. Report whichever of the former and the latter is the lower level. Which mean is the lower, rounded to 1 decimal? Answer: 69.2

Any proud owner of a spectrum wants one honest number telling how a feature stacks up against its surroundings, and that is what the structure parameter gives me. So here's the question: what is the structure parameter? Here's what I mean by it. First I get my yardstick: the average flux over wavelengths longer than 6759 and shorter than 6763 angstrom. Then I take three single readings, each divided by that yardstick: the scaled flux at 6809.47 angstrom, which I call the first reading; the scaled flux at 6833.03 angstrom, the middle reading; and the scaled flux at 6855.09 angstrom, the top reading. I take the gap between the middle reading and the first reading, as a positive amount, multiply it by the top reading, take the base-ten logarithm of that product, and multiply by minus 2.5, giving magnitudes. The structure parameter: 4.46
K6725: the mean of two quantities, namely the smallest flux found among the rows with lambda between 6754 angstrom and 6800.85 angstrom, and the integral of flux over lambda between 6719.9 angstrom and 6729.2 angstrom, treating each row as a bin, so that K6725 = 362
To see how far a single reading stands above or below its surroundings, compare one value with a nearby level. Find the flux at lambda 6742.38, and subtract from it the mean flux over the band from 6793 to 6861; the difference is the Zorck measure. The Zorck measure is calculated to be 1.3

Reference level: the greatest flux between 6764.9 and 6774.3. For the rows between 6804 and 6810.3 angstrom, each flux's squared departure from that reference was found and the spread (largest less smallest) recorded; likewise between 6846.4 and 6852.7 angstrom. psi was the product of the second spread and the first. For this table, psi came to 61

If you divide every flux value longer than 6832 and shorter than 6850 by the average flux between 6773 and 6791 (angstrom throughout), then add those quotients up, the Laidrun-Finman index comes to 11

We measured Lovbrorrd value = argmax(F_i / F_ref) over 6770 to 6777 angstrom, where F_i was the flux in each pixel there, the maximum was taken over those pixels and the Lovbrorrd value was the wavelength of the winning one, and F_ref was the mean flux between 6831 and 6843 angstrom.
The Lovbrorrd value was 6770.38 angstrom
